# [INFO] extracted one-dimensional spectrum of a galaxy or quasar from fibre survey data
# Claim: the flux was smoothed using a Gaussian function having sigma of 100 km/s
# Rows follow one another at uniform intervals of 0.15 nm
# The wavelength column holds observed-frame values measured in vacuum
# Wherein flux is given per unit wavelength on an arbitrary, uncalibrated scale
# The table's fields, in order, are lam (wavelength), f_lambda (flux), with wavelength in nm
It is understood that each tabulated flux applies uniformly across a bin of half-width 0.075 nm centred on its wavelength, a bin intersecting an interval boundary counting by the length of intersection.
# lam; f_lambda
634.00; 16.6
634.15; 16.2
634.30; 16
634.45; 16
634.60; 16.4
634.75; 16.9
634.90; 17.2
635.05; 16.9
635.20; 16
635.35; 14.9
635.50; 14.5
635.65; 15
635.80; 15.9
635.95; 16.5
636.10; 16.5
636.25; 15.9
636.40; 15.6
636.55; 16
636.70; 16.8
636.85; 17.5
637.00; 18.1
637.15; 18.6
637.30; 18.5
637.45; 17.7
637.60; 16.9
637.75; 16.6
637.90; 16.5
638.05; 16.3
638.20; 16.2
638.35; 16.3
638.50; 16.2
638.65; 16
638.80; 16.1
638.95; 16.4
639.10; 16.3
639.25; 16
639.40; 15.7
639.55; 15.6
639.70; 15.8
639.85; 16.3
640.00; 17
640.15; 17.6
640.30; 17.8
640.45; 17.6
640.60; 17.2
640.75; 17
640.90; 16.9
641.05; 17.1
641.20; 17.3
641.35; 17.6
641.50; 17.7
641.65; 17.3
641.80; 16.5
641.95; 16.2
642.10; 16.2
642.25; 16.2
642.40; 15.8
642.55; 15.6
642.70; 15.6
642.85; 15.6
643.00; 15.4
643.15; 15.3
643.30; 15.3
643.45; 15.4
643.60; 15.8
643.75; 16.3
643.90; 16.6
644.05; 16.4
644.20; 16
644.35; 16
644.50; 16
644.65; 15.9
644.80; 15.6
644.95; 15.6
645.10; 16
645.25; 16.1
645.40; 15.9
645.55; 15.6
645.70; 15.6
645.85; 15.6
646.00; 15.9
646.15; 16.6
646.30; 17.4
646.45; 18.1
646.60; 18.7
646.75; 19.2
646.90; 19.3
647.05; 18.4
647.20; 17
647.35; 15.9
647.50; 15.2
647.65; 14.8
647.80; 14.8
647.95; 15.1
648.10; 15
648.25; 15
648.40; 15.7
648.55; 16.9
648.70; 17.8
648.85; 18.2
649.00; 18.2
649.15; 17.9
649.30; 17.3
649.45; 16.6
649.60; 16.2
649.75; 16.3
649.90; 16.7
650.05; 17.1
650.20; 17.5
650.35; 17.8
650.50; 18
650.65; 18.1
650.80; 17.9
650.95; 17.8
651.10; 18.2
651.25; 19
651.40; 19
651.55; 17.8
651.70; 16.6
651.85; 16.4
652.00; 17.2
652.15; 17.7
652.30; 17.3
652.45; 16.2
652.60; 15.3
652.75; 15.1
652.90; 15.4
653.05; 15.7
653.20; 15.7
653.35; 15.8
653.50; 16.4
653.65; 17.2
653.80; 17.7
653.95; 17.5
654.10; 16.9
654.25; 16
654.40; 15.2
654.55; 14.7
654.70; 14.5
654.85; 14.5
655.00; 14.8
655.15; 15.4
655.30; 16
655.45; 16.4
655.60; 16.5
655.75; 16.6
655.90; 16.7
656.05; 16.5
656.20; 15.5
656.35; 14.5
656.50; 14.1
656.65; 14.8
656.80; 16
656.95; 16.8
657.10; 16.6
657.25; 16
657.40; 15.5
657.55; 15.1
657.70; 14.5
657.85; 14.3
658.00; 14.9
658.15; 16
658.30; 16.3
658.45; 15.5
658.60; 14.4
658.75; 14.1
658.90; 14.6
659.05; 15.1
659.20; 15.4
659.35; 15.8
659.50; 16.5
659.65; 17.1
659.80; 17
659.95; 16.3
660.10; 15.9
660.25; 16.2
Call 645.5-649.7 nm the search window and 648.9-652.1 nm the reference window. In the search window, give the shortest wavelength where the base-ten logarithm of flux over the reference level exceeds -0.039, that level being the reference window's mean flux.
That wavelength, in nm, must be 646.15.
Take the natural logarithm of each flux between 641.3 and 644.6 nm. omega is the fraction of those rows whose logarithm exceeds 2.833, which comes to 0.14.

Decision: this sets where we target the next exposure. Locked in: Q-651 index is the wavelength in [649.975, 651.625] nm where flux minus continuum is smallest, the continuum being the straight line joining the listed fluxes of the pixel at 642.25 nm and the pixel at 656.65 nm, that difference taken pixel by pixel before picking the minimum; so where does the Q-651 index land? 650.05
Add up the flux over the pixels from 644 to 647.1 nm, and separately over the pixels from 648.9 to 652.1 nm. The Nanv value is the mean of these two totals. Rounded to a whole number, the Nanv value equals 359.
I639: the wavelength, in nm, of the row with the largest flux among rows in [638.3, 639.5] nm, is 638.95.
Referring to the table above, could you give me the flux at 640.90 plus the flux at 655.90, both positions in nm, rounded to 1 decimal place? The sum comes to 33.6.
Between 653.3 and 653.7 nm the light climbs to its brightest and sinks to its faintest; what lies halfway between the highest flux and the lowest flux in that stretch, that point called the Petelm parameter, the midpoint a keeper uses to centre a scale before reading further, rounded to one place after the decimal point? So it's 16.5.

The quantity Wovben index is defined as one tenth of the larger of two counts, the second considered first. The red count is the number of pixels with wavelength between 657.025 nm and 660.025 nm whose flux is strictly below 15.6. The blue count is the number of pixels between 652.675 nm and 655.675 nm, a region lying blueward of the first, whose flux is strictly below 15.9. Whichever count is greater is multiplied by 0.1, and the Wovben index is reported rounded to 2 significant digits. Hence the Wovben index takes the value 1.1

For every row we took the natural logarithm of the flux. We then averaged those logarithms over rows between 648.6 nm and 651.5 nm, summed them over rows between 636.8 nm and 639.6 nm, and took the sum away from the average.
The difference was -50.6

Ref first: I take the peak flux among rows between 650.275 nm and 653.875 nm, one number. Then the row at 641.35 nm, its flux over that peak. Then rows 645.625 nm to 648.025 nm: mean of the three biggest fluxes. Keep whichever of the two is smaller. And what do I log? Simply 0.926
